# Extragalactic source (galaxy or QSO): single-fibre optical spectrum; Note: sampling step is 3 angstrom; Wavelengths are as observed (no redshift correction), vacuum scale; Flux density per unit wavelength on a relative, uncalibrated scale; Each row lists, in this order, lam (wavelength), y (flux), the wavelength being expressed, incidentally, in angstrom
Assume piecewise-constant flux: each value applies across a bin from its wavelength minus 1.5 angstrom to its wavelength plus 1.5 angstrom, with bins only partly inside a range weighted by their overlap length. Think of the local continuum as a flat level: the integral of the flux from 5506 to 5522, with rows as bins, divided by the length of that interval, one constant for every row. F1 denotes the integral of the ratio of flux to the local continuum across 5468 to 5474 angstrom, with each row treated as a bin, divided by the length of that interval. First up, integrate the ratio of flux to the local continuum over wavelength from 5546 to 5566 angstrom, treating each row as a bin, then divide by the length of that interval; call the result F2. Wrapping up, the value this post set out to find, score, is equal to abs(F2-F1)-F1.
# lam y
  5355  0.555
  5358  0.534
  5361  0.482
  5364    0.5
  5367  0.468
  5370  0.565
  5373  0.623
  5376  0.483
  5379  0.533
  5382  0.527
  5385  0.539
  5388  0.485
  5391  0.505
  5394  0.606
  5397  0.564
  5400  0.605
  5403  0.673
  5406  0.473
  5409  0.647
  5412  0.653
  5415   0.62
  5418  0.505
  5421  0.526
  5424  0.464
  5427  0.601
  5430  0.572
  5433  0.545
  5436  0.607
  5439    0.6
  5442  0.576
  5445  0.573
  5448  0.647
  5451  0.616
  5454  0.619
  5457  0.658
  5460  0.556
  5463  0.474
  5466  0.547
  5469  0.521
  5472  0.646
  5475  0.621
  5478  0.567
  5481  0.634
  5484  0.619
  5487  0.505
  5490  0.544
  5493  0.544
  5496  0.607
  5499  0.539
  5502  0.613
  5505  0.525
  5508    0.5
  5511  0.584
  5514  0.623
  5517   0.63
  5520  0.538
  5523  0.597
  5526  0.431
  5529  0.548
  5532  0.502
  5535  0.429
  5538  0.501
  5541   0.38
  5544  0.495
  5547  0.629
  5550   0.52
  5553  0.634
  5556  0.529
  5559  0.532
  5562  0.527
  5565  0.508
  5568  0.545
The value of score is -0.964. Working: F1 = 1.03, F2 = 0.96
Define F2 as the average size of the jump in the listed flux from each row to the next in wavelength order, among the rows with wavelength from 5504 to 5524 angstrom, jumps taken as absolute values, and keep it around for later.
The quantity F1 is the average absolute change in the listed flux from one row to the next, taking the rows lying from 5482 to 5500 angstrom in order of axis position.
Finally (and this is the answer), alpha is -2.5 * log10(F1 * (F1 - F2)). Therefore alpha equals 8.71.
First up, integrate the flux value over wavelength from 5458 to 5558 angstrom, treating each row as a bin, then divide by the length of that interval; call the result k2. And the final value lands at 0.550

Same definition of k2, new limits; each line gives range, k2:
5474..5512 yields 0.569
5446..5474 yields 0.587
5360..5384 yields 0.524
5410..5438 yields 0.568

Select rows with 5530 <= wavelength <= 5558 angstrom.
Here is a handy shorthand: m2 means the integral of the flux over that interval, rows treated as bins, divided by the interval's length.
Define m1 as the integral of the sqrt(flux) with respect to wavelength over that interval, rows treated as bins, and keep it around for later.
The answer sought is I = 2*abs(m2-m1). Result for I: 39.0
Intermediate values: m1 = 20.0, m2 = 0.514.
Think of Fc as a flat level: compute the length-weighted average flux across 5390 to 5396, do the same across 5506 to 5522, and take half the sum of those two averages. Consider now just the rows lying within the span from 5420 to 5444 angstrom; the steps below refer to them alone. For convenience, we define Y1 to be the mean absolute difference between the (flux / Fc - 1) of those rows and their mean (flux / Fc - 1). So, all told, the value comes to 0.07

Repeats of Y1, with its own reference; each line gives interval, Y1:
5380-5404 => 0.09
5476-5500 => 0.07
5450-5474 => 0.10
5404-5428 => 0.12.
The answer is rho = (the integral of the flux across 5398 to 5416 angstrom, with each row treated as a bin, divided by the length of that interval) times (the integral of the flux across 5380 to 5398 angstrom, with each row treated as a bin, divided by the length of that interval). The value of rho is 0.328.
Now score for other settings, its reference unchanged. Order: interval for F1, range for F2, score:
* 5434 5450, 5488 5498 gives -0.977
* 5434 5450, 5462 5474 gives -0.963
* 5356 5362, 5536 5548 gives -0.859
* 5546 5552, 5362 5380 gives -0.918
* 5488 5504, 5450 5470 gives -0.978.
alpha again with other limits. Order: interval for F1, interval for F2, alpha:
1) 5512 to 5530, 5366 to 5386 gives 6.53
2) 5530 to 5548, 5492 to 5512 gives 6.08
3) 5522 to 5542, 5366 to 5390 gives 6.01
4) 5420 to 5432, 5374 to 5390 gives 6.15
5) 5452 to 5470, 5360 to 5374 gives 7.68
